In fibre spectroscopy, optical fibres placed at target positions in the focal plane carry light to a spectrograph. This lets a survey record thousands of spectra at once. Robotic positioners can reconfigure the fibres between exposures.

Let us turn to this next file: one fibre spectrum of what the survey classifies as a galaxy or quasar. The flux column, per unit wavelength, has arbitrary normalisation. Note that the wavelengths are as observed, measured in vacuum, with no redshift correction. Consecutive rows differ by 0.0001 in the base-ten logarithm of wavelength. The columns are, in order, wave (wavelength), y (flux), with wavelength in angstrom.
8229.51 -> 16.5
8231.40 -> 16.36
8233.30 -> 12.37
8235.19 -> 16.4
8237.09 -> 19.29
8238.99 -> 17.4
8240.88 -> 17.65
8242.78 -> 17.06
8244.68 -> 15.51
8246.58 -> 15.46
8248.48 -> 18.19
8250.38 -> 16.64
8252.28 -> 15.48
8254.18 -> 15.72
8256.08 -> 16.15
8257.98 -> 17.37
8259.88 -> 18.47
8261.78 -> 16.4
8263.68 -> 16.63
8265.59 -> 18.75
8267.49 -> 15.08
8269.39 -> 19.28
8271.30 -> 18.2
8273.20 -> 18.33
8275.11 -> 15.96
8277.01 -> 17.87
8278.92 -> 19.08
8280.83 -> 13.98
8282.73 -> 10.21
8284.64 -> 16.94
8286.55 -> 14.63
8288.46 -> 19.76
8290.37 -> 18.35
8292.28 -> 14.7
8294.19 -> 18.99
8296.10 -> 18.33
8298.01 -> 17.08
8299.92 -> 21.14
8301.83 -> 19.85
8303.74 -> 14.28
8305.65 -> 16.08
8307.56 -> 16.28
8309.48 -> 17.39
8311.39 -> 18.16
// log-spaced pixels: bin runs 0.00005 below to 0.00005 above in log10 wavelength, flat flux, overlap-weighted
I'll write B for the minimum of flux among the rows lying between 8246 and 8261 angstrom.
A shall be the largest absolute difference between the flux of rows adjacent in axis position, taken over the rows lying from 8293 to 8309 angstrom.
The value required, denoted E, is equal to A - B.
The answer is -9.9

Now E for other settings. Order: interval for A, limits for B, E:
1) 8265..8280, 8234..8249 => -11.3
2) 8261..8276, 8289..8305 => -10.1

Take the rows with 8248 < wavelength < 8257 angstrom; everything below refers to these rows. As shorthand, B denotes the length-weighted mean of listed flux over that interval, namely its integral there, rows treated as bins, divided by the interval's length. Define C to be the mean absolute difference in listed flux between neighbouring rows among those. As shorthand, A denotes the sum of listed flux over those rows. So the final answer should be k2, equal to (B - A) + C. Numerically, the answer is -65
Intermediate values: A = 82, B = 16.3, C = 0.8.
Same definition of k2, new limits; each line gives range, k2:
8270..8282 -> -84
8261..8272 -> -85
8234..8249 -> -119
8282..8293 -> -75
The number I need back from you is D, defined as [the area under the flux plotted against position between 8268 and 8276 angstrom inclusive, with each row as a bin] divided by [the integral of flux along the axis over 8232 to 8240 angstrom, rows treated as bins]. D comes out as 1.09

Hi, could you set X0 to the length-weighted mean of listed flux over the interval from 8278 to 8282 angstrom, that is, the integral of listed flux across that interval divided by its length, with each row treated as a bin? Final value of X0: 16.2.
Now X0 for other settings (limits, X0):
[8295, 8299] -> 17.8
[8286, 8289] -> 17.2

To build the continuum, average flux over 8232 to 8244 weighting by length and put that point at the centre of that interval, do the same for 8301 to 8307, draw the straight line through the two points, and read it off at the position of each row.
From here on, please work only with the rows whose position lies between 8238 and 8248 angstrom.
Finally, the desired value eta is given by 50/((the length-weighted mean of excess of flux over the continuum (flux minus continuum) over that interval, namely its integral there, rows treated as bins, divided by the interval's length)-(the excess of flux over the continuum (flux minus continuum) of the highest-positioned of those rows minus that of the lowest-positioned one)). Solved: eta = 25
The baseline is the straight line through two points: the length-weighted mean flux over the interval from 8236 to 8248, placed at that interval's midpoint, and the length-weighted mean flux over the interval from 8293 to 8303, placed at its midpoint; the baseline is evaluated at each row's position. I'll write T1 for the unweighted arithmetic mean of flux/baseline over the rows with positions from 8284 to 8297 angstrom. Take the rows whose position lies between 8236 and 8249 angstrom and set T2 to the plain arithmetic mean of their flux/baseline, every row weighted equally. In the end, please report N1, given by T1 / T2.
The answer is 0.93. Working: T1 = 0.93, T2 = 1.01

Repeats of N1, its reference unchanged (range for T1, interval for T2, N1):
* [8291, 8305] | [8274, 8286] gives 1.10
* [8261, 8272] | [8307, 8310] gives 1.11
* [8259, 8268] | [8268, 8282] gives 0.99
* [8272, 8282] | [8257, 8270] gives 0.96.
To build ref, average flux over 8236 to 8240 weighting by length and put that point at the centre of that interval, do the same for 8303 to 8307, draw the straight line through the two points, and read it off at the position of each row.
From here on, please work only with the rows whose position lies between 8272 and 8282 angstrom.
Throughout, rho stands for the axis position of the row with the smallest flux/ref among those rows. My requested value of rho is 8280.83 angstrom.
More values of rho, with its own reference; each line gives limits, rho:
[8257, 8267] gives 8261.78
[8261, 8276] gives 8267.49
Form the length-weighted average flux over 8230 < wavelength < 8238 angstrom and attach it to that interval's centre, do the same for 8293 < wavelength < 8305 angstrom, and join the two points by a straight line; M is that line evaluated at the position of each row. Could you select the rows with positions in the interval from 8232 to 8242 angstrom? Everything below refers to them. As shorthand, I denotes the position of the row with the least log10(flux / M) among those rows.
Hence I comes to 8233.30 angstrom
